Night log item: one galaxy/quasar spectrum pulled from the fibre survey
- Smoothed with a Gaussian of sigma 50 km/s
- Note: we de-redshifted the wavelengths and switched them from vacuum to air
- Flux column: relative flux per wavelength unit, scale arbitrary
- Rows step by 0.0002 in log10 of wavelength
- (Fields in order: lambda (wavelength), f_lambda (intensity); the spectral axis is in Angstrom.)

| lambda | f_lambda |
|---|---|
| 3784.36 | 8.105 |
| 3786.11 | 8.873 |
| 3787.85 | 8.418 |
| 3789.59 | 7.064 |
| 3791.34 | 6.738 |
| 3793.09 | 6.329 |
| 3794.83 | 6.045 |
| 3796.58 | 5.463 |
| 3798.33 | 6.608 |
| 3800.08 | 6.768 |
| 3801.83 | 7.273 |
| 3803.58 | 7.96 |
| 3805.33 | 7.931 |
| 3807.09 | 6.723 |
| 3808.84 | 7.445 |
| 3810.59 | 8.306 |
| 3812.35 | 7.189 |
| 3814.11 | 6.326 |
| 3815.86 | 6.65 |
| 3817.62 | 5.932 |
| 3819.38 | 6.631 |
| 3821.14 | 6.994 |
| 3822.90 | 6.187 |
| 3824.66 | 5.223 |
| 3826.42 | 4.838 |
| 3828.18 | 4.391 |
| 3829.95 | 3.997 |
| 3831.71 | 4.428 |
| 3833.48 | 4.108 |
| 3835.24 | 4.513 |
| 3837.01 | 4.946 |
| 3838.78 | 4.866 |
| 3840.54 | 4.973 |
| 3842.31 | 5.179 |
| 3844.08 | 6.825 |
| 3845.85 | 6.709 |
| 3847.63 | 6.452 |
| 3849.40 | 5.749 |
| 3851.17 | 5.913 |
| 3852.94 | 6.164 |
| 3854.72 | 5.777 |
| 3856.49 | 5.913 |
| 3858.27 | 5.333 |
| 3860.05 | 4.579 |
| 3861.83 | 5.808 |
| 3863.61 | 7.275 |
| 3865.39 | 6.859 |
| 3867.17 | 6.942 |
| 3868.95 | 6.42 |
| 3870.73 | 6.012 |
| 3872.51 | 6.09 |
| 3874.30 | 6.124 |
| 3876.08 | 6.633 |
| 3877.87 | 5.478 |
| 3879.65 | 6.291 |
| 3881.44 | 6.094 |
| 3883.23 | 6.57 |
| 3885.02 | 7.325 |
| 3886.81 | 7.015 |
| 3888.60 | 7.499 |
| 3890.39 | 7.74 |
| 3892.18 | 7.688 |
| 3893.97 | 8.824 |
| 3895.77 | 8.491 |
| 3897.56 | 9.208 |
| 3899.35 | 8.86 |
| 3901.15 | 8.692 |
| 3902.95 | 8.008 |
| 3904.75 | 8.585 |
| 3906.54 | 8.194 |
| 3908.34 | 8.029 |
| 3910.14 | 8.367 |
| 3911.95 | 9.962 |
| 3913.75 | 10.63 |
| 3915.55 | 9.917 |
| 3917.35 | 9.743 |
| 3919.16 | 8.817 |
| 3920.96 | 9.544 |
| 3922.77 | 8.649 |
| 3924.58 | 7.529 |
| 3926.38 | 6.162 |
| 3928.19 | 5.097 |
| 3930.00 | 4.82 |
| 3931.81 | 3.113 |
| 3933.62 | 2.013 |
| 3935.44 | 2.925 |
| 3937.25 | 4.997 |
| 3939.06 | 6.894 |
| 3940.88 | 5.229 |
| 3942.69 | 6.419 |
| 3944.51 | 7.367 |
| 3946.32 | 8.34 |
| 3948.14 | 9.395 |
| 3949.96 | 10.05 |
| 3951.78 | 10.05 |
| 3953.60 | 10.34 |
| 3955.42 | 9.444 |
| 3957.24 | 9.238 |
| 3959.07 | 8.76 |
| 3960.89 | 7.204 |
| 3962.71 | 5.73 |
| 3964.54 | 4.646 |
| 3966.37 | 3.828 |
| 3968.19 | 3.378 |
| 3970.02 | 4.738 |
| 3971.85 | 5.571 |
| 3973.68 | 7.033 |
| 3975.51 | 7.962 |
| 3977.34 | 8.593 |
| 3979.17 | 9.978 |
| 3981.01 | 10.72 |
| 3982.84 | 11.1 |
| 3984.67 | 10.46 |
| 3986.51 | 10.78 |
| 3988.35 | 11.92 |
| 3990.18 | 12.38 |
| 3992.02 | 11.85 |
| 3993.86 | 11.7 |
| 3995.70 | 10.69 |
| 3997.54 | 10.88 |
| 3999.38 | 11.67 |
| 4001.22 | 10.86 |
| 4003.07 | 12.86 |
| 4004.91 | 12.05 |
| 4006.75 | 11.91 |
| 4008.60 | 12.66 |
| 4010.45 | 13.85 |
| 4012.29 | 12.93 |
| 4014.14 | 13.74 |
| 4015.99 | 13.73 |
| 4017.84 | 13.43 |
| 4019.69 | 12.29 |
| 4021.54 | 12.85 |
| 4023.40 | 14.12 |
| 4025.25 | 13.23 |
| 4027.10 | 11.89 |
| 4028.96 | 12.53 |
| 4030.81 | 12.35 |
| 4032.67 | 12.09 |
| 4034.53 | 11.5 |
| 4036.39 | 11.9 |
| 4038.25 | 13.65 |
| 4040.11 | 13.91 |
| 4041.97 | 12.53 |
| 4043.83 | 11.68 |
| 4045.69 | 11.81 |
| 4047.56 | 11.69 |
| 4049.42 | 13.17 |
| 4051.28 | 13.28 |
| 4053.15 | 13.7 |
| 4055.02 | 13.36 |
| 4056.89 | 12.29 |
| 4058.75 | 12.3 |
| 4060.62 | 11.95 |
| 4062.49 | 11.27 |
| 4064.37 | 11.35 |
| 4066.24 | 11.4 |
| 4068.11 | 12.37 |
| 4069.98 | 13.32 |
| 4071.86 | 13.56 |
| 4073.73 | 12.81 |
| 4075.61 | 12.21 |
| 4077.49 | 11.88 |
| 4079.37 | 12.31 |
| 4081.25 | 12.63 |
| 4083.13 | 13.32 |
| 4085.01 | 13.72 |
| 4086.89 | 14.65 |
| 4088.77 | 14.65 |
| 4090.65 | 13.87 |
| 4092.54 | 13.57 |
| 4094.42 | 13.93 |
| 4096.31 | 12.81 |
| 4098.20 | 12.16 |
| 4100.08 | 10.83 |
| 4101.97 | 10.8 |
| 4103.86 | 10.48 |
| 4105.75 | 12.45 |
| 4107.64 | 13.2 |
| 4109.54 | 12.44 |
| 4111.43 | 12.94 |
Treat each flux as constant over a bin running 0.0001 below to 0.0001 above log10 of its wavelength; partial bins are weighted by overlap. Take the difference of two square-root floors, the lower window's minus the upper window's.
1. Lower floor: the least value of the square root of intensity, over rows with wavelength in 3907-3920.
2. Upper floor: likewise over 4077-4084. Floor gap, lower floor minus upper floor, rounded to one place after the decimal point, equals -0.6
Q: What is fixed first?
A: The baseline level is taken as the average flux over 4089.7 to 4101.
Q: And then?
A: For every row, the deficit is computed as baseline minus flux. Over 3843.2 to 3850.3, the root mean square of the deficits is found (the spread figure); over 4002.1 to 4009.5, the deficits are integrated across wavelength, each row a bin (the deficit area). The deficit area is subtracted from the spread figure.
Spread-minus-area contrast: 3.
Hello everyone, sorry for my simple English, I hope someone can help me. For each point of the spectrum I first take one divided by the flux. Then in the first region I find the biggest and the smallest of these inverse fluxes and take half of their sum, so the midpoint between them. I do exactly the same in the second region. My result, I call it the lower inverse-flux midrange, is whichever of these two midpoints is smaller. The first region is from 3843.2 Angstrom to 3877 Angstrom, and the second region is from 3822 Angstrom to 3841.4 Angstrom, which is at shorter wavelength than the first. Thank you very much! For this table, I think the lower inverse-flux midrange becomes 0.18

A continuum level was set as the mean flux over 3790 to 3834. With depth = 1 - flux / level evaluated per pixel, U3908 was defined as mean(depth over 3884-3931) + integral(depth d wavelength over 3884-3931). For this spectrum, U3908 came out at -15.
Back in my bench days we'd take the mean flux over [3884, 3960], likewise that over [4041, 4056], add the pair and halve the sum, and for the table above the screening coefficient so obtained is 10.2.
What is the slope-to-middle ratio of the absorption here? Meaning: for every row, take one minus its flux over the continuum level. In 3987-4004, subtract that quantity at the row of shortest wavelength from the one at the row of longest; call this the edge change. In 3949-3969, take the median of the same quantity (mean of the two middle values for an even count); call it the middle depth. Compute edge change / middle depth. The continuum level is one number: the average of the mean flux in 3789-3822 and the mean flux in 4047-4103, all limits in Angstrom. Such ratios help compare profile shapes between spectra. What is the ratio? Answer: -0.9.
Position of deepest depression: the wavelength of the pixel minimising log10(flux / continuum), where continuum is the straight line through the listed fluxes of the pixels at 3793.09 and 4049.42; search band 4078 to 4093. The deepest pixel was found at 4079.37 Angstrom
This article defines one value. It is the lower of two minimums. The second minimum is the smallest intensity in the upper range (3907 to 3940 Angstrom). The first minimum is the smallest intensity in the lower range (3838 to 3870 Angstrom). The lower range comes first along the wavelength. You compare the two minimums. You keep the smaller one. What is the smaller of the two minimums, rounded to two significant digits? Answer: 2.0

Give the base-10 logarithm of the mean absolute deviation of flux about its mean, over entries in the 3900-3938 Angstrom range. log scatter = 0.32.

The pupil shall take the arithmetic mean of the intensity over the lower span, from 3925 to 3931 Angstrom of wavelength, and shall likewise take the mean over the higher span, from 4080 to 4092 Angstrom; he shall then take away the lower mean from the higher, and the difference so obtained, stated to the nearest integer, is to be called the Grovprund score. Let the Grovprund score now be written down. 8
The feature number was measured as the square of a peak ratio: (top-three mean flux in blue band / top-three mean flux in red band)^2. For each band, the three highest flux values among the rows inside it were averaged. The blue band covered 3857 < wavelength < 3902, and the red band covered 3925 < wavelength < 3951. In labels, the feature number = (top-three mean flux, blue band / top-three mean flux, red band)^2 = 0.94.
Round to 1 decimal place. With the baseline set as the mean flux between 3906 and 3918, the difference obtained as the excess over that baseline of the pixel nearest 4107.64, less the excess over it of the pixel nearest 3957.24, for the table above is 4.0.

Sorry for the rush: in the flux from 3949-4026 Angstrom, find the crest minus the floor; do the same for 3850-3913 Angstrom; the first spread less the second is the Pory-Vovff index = 5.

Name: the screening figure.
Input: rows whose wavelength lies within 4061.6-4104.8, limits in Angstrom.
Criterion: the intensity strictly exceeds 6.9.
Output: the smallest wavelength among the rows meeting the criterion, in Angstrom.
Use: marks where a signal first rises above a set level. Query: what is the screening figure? 4062.49 Angstrom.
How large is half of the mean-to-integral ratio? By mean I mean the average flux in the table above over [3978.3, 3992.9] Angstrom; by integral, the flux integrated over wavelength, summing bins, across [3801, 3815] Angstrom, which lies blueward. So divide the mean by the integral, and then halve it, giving 0.054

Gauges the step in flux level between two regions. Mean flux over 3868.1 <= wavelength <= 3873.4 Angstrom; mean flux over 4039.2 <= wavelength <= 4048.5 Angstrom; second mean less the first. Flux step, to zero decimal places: 6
